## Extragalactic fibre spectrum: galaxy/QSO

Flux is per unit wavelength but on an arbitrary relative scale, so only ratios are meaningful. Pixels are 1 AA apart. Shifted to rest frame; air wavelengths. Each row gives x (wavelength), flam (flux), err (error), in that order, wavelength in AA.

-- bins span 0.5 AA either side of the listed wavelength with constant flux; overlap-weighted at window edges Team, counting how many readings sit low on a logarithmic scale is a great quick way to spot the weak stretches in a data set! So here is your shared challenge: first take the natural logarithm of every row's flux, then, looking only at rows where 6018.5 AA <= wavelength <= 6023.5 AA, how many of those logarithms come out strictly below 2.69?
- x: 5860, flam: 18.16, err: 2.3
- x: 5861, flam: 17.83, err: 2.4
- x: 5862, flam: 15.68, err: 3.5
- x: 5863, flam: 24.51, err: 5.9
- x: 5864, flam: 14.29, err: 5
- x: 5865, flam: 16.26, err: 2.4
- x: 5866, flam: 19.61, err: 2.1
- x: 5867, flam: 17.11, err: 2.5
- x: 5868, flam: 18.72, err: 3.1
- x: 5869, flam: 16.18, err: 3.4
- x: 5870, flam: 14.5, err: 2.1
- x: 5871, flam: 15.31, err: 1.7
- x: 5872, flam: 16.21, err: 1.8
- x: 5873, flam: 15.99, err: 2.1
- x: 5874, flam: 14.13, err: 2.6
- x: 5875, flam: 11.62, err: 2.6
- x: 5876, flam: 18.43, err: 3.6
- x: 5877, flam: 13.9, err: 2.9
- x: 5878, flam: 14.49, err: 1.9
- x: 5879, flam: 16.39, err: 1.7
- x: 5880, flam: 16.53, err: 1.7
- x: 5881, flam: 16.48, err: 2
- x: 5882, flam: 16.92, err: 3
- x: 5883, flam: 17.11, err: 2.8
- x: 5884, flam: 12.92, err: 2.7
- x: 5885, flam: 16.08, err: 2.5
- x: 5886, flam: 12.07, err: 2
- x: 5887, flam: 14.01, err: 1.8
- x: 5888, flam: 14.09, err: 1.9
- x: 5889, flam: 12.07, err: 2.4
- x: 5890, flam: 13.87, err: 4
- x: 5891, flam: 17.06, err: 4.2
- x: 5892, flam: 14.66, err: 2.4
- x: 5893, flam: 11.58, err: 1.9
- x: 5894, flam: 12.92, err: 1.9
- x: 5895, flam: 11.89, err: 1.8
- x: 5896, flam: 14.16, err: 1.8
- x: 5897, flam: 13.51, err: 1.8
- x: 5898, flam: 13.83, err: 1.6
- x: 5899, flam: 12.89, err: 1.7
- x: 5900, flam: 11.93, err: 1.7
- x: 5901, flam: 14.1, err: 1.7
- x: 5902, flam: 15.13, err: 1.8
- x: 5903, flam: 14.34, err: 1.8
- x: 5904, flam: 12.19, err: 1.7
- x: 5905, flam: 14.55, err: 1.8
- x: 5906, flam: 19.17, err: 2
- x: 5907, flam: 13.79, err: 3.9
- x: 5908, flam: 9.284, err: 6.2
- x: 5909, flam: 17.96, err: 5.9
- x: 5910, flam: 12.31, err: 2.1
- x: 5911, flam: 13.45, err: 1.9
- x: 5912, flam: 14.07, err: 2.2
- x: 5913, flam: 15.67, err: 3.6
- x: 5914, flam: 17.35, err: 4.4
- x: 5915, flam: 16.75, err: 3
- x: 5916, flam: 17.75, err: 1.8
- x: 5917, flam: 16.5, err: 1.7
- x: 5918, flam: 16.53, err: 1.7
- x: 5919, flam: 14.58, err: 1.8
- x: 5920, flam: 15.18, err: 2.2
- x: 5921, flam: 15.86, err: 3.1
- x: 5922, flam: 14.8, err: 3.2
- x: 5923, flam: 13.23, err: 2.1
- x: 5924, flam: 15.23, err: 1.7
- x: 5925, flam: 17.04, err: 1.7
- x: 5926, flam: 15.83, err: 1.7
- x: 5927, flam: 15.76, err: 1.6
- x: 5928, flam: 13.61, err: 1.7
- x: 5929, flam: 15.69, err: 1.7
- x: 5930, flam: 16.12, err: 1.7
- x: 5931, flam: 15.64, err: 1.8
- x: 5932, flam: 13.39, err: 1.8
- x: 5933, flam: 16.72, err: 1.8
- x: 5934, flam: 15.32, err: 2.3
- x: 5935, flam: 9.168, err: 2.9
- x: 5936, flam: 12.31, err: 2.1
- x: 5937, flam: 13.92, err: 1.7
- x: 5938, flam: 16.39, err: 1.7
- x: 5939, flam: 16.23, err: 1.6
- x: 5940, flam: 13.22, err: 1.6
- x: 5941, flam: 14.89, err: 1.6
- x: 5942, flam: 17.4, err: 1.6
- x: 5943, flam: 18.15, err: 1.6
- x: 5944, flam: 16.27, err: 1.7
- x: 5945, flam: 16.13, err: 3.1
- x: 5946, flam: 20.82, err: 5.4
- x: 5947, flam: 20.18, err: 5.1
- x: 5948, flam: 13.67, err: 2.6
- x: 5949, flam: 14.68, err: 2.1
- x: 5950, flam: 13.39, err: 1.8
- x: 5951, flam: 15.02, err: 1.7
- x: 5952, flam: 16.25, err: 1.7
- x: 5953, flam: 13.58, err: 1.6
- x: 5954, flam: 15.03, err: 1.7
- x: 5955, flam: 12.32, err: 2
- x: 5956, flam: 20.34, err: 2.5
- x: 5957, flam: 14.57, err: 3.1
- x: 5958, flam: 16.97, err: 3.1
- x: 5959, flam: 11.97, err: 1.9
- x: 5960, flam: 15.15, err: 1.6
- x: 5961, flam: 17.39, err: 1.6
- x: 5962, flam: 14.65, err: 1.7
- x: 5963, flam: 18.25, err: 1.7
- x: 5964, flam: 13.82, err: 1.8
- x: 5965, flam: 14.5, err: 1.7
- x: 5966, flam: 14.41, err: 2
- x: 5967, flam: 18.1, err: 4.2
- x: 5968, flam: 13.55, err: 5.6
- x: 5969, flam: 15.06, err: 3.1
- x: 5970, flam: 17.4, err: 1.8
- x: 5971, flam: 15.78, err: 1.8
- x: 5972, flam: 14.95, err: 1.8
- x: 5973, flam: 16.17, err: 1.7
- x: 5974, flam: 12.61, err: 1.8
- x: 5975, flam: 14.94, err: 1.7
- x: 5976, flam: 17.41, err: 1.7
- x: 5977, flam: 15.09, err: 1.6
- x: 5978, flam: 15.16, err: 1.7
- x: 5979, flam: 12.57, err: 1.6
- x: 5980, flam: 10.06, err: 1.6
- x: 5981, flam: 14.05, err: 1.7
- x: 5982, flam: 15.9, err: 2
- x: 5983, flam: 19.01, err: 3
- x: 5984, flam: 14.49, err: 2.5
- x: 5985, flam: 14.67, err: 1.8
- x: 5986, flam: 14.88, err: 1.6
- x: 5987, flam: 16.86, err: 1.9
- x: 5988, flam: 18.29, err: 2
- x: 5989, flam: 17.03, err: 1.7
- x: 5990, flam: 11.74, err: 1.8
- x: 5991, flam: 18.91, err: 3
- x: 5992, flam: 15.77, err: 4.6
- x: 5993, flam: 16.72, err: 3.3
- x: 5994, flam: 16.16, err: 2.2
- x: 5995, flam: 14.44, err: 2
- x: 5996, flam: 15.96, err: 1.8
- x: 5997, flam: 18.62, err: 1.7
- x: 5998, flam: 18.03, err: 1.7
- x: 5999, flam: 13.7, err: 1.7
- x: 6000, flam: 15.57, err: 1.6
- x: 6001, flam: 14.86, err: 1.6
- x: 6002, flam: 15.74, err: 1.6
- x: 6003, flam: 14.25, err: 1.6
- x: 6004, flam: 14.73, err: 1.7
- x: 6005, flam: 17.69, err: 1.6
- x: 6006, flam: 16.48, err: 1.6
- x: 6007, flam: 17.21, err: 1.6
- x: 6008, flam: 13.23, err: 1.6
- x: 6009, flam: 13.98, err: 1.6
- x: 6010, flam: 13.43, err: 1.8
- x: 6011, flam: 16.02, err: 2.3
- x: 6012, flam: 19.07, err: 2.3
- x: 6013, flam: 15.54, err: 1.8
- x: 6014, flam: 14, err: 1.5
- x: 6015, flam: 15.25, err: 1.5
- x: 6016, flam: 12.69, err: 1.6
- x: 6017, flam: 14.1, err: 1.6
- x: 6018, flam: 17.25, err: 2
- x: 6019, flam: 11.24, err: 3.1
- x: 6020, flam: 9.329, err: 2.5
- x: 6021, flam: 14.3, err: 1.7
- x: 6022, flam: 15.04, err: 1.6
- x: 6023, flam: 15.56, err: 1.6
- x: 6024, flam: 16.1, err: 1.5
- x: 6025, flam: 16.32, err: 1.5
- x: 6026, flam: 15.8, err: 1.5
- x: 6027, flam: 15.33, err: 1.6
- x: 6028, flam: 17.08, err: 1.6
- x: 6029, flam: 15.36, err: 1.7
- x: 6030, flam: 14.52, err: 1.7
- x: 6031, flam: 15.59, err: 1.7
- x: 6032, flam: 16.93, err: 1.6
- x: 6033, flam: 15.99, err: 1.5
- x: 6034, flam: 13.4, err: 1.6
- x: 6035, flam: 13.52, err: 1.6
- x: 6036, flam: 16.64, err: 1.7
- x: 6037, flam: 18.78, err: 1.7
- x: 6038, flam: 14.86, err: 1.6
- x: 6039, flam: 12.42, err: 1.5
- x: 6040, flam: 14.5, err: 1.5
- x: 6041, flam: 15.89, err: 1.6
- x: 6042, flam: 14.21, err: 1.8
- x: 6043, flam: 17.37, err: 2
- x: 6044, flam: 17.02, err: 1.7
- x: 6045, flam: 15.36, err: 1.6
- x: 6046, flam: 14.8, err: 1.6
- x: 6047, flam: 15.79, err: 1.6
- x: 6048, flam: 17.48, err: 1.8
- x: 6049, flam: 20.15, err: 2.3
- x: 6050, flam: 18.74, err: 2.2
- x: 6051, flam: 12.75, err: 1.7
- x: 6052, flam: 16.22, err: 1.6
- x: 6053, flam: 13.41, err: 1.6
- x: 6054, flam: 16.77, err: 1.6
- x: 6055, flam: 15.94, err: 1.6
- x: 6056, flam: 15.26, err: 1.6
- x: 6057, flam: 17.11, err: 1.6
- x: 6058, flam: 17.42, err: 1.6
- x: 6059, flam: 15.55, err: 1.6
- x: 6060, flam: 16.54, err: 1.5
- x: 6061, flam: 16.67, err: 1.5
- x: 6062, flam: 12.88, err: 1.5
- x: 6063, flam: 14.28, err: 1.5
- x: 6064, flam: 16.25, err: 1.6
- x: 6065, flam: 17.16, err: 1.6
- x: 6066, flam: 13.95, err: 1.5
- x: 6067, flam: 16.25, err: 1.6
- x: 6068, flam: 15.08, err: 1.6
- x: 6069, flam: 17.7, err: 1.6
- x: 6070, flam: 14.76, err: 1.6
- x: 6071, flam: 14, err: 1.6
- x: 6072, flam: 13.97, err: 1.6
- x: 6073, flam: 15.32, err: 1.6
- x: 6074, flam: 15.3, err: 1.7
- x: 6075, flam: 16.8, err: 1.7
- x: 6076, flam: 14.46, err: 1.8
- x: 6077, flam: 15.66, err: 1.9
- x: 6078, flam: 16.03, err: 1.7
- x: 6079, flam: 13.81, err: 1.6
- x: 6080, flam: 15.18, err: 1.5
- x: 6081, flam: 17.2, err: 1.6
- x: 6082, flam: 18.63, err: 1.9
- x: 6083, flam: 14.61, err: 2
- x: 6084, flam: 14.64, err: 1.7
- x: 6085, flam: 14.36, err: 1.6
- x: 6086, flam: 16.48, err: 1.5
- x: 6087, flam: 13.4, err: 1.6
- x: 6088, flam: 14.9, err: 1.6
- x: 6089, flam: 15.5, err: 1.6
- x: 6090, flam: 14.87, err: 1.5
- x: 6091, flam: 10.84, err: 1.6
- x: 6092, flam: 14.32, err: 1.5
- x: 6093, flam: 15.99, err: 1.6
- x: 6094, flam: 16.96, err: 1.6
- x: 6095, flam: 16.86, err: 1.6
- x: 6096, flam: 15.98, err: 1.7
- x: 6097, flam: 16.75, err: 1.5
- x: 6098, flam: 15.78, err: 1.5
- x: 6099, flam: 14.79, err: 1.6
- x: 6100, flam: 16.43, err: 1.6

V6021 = 3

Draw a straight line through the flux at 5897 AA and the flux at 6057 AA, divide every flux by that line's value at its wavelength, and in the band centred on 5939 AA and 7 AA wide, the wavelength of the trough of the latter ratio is 5936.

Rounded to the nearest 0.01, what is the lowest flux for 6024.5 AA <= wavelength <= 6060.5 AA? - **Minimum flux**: 12.42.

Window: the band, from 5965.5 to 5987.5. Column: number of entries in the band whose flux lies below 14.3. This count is 5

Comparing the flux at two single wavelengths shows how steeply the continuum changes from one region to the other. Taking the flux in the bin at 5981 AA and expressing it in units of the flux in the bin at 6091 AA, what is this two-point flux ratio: 1.3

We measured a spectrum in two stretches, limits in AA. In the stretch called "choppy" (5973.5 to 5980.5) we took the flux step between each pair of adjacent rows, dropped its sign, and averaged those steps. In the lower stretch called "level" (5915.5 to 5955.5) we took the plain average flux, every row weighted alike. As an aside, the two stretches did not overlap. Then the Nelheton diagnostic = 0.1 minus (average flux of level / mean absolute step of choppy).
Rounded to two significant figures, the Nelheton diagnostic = -7.4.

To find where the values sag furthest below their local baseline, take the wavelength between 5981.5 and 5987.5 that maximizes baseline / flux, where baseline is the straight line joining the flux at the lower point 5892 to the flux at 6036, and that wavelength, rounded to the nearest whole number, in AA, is 5984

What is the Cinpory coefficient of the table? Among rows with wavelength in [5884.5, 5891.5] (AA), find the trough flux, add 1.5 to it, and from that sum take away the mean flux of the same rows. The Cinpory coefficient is -0.61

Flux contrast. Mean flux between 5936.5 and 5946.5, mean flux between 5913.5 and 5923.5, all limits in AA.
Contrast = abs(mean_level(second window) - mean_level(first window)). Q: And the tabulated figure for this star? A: 0.49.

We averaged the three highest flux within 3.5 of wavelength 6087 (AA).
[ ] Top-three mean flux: 15.6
